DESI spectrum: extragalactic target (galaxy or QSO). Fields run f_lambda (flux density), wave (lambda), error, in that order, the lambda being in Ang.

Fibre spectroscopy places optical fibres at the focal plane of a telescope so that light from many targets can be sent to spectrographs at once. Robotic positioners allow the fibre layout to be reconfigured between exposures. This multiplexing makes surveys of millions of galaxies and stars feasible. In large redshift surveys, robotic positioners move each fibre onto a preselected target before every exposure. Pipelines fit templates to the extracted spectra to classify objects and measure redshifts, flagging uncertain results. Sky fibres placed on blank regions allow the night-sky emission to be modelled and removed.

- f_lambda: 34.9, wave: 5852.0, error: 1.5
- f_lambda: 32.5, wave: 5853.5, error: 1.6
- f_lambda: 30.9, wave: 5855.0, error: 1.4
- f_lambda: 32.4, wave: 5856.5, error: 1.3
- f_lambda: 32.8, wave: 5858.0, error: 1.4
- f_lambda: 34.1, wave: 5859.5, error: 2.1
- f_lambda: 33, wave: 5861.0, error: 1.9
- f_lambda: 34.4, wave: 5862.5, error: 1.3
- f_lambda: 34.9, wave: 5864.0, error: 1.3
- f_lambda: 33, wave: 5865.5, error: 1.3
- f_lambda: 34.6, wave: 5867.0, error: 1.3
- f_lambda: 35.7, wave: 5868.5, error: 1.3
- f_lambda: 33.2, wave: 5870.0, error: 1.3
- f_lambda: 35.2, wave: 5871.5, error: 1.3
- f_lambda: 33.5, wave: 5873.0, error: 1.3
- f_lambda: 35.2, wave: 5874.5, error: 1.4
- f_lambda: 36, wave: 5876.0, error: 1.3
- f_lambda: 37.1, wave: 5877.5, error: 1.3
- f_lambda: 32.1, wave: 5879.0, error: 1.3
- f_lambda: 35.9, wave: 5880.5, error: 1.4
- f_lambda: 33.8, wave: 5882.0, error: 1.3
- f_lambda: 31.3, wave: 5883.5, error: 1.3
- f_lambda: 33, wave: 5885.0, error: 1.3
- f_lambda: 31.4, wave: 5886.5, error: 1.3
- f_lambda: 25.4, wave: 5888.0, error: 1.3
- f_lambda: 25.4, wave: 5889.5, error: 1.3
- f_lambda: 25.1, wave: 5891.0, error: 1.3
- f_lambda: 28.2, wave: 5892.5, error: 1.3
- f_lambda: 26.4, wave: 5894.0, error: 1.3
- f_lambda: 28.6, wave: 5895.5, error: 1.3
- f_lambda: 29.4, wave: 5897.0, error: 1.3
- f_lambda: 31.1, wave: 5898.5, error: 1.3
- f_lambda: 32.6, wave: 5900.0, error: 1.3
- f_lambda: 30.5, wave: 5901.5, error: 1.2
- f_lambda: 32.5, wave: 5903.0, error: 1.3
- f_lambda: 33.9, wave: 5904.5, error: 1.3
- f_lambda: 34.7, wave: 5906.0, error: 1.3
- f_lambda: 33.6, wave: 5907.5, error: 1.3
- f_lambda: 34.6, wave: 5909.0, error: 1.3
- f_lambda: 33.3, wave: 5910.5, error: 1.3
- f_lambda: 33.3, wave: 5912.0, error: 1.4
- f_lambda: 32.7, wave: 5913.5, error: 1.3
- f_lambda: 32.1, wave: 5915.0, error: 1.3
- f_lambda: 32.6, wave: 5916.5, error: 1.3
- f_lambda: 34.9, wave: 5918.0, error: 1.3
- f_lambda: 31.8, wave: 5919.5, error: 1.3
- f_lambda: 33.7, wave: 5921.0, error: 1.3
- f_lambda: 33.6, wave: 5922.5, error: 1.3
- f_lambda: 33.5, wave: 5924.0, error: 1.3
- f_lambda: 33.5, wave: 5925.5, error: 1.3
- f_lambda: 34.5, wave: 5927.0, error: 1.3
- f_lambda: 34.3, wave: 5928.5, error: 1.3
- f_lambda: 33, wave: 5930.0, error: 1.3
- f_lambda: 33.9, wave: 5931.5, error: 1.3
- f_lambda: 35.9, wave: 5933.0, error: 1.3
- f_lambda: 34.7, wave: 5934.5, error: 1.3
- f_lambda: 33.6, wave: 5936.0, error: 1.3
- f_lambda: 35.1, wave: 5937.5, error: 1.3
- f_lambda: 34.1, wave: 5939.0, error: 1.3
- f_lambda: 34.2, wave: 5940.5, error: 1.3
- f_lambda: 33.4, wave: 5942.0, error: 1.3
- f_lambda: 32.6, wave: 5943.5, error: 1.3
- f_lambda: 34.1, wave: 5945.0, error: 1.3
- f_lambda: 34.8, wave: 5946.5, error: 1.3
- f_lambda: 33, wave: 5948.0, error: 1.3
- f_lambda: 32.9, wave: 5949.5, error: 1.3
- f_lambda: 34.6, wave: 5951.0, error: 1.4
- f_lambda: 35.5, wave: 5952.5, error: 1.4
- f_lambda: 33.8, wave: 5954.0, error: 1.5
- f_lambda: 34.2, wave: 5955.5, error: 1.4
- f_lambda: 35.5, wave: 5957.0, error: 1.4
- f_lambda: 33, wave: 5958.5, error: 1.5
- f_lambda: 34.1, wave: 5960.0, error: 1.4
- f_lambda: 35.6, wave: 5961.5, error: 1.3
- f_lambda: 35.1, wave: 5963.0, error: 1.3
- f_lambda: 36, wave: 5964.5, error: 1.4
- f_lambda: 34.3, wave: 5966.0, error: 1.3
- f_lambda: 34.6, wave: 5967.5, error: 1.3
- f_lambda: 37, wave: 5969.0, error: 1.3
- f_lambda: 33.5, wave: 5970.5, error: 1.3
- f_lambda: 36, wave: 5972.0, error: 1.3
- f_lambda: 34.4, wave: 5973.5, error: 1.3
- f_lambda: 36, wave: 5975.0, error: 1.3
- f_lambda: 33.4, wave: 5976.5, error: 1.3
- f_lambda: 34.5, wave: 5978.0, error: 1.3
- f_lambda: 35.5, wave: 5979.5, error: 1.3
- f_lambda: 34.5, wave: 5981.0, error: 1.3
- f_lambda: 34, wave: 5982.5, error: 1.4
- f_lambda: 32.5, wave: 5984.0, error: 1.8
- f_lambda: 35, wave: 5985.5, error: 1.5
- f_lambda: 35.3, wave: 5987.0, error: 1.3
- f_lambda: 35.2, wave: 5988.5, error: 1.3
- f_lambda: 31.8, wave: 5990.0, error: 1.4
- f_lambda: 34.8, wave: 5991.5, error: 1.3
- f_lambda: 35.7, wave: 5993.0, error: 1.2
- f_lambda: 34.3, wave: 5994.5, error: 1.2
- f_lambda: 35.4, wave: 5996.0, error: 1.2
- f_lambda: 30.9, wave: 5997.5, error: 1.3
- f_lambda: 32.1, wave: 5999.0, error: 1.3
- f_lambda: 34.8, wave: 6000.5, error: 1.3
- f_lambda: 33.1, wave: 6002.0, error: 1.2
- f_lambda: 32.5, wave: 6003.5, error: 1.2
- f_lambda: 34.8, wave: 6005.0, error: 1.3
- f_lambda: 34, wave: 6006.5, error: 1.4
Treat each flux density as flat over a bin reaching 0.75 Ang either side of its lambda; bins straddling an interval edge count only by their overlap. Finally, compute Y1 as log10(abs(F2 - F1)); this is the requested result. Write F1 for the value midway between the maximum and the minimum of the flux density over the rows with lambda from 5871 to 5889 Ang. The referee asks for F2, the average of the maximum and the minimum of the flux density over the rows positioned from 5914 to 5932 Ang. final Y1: 0.32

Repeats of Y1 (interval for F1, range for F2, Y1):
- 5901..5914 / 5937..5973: 0.34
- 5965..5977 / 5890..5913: 0.72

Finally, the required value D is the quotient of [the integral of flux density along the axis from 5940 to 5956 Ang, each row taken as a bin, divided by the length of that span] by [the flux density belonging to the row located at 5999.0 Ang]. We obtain 1.06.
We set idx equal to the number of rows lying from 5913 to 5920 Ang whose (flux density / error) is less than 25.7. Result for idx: 4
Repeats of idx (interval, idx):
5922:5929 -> 0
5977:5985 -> 2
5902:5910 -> 1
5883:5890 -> 5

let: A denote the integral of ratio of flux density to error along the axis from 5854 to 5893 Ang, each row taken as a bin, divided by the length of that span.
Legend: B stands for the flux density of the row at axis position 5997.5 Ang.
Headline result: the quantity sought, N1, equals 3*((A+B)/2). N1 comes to 82.5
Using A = 24.1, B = 30.9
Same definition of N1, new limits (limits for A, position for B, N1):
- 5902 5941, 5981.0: 90.6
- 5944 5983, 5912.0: 88.7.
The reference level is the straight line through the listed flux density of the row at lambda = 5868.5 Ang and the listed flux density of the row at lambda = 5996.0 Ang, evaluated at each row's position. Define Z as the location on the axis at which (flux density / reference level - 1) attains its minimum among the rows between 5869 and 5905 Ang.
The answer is 5891.0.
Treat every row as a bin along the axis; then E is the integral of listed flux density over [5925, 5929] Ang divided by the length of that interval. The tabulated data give 34.1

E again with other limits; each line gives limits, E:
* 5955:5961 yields 34.3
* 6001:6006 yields 33.6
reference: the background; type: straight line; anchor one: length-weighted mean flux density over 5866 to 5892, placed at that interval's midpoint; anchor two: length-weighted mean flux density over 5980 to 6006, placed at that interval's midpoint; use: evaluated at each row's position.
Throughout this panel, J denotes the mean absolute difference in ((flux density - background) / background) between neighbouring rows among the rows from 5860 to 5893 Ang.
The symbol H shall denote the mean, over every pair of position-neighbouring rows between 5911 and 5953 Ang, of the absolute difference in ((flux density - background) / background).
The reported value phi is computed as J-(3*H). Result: -0.031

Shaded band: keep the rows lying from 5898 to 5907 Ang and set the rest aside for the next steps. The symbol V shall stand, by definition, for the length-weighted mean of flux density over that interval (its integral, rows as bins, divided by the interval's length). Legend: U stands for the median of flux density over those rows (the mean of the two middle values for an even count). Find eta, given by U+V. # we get 65.2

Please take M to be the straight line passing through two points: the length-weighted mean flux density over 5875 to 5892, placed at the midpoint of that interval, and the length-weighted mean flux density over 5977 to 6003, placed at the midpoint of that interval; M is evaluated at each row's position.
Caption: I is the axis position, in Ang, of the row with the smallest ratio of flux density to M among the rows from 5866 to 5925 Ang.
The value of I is 5891.0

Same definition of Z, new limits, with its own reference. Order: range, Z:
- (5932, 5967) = 5943.5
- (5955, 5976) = 5958.5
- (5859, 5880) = 5879.0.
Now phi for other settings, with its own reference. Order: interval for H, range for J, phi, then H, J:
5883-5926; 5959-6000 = -0.081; 0.043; 0.048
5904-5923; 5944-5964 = -0.066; 0.034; 0.035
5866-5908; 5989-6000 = -0.119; 0.059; 0.059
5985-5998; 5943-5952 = -0.128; 0.054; 0.035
